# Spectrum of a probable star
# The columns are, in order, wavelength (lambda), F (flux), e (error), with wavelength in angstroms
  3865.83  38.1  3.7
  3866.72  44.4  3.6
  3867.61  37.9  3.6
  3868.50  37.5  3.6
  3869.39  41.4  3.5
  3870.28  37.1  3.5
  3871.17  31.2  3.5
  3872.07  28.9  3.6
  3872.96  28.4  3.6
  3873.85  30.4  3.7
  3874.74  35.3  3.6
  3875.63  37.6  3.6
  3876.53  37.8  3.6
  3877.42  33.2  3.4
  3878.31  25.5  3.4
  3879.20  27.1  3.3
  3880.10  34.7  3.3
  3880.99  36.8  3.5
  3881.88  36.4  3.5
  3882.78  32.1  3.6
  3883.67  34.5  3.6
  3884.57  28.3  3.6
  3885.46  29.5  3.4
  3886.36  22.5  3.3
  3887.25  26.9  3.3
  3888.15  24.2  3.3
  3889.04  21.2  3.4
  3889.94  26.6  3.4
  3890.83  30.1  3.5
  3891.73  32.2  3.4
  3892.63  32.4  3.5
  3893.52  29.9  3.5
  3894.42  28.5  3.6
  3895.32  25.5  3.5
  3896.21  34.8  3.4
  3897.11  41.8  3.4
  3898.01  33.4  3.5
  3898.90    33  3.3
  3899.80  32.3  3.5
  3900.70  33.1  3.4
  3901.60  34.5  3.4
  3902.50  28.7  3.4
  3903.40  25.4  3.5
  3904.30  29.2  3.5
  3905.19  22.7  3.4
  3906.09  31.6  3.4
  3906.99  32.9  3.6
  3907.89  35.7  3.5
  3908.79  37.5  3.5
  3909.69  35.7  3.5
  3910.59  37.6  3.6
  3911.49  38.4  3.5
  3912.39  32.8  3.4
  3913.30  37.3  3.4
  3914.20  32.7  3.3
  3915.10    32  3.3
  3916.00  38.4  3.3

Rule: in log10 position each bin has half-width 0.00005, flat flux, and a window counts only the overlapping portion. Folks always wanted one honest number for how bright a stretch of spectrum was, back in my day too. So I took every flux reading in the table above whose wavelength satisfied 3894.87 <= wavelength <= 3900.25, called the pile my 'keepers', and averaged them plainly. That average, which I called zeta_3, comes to 33.5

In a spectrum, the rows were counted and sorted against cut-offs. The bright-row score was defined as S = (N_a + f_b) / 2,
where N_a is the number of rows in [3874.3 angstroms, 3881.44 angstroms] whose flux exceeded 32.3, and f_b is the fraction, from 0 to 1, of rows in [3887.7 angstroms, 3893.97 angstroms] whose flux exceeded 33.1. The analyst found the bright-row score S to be 3.0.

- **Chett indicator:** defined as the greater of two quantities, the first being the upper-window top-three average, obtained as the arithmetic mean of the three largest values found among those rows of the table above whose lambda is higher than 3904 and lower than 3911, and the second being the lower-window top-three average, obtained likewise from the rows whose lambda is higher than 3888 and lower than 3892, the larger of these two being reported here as 36.9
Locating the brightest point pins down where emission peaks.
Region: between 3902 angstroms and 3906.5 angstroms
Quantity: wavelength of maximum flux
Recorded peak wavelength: 3906.09 angstroms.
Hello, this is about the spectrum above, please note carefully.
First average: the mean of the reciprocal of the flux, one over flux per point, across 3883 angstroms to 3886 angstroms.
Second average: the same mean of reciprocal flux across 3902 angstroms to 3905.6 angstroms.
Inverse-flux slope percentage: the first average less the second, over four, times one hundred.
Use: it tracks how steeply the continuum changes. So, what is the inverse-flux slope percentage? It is -0.13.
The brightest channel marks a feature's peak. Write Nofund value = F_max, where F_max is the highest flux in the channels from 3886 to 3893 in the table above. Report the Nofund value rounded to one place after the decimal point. 32.4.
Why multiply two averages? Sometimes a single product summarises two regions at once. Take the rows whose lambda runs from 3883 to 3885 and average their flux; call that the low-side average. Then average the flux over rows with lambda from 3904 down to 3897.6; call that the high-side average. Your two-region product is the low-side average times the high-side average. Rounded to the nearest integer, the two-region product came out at 989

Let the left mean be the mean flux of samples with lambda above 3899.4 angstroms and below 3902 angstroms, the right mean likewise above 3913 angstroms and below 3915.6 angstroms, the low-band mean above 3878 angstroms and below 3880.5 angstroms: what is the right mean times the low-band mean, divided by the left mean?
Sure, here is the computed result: 30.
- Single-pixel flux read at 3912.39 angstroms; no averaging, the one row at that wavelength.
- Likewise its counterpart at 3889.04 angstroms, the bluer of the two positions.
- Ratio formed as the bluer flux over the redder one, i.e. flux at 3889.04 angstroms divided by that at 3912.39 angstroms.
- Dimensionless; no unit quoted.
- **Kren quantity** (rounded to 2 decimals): 0.65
